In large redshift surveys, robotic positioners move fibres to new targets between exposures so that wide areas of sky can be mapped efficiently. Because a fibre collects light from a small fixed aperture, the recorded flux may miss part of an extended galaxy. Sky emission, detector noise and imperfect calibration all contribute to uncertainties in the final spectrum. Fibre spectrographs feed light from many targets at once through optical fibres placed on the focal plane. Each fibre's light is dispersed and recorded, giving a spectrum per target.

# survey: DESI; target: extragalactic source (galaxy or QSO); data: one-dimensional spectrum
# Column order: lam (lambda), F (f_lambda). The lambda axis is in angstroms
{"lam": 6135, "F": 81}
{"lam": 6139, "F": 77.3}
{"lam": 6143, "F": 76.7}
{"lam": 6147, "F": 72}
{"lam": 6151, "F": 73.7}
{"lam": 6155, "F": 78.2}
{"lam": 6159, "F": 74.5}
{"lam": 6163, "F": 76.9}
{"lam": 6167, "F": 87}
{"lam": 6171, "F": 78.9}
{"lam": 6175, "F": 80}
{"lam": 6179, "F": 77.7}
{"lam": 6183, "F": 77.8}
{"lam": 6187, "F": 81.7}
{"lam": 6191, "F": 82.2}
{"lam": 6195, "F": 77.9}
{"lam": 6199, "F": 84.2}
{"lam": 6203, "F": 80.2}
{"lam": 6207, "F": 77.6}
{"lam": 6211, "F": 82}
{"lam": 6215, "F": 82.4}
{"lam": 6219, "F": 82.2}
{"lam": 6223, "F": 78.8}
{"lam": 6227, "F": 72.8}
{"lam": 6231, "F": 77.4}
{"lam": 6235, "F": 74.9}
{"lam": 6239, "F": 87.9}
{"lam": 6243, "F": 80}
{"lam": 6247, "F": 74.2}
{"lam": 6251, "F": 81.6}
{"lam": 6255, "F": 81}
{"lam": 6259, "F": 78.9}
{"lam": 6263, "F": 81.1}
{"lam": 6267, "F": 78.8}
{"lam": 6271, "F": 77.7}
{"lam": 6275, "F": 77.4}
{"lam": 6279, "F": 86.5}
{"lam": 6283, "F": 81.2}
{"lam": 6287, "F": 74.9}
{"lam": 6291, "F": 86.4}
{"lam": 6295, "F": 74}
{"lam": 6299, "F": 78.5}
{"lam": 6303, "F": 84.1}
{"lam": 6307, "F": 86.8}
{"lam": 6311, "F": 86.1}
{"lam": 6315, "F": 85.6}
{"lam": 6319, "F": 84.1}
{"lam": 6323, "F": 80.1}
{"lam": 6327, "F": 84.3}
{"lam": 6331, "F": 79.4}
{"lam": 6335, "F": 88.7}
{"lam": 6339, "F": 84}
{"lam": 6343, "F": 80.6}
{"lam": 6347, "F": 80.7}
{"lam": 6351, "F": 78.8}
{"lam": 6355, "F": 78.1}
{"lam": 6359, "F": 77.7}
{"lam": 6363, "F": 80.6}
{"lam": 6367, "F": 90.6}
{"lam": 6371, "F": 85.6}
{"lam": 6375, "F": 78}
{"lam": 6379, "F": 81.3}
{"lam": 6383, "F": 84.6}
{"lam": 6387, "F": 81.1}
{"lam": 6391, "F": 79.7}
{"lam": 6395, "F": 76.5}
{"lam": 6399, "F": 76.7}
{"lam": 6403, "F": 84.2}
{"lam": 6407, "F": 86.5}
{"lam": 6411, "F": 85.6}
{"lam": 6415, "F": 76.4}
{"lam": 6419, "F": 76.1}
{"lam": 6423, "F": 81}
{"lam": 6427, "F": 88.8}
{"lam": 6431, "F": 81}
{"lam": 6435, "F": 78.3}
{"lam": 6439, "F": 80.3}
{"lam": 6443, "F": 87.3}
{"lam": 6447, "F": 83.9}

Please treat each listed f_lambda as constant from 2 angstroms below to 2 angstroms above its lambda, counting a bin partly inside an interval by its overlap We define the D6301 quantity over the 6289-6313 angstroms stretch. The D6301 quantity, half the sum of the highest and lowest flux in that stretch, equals 80.4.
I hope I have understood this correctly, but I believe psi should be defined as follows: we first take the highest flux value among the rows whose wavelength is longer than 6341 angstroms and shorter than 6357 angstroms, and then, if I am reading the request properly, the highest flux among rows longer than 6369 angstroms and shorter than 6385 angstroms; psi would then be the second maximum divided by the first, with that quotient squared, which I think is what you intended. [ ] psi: 1.13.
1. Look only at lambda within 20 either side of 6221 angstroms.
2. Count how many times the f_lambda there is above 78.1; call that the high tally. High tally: 6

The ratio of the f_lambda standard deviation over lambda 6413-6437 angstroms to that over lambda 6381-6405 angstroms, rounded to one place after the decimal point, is 1.3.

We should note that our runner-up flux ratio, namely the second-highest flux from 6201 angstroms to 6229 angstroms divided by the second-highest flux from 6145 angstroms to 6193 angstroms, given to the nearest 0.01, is 1.00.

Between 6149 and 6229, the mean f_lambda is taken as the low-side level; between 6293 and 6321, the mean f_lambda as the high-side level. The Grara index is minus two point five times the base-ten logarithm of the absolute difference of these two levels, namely -1.3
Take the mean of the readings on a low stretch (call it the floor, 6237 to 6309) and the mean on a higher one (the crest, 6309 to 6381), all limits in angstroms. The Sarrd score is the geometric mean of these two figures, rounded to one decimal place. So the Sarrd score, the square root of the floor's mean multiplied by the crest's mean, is 81.5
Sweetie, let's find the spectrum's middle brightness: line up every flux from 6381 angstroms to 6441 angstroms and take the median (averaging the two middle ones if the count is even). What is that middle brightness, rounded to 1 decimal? 81.0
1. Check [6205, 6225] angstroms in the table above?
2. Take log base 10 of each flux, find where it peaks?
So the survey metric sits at 6215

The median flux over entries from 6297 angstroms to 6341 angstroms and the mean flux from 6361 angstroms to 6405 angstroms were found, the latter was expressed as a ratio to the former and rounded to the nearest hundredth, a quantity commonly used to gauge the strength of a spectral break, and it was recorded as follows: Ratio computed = 0.97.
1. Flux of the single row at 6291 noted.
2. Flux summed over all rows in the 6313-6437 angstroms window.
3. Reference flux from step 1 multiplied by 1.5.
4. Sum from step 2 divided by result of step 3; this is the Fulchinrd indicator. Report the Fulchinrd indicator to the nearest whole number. 20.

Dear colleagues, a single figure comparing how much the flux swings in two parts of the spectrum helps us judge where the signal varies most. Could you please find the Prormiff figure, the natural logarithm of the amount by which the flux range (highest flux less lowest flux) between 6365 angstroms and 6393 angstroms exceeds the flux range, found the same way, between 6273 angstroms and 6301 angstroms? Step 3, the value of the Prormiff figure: -2.3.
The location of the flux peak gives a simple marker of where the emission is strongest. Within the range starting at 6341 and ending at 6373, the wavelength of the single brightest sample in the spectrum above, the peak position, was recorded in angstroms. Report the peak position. 6367 angstroms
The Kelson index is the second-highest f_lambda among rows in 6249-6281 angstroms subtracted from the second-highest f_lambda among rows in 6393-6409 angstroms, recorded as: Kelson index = 2.6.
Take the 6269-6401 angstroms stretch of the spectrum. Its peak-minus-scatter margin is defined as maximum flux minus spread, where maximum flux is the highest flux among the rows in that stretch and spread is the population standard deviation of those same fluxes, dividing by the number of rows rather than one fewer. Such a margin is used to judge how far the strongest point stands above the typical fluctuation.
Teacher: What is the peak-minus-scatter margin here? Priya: 86.5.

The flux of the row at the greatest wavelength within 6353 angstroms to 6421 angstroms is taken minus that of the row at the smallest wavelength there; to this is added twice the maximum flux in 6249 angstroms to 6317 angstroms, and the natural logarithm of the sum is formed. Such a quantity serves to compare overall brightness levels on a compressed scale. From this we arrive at 5.15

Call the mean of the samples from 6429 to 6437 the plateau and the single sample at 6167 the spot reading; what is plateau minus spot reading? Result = -7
